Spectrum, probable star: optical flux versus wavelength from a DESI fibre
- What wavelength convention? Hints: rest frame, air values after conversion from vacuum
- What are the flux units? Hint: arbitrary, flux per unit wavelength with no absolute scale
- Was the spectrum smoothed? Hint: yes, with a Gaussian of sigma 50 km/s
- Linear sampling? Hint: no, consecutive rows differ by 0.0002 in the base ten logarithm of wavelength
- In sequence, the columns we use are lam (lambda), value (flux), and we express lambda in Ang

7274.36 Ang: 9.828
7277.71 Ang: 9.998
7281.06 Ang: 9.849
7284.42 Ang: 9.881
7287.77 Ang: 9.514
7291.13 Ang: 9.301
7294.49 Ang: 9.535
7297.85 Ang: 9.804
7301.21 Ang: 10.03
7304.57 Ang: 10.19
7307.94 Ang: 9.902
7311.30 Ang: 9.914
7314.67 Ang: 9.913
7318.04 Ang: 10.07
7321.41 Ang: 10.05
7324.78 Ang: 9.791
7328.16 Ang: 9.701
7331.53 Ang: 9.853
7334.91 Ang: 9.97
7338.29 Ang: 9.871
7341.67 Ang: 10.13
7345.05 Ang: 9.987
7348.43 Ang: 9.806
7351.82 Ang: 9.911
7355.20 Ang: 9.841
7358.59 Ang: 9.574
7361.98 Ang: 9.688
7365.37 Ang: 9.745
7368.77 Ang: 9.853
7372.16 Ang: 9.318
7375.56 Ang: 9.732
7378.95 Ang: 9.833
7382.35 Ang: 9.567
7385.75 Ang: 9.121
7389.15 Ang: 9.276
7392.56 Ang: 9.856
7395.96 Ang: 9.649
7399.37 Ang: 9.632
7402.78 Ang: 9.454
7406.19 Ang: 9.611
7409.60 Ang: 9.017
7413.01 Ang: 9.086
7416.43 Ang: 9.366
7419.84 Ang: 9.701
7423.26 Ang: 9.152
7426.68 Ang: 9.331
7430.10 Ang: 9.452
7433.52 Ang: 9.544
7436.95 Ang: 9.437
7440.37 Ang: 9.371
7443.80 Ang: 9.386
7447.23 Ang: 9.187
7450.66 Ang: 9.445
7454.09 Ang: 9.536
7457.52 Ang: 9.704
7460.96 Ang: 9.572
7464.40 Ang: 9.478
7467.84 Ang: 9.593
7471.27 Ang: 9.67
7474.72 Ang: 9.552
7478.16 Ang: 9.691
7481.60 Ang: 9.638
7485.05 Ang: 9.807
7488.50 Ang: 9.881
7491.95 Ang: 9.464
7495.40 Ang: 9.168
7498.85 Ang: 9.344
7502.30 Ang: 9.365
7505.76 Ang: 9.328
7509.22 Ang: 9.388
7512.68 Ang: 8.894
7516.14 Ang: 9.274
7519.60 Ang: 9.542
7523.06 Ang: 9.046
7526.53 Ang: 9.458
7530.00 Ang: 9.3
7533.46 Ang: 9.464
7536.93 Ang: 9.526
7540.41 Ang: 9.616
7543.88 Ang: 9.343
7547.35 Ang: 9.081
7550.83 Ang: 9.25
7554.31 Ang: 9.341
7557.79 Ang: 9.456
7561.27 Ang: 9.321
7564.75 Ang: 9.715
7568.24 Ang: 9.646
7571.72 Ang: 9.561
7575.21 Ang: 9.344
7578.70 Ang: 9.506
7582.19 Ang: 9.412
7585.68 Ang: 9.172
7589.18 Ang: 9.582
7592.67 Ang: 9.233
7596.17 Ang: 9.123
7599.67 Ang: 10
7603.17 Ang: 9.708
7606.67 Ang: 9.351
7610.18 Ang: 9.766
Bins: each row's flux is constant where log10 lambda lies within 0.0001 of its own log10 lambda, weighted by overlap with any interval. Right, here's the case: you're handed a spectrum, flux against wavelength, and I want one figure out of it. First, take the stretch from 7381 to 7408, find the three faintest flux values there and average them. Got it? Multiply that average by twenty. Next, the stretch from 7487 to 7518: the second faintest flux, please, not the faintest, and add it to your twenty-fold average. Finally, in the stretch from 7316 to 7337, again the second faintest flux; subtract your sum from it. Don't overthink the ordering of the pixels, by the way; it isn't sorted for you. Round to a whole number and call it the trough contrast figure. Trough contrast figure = -185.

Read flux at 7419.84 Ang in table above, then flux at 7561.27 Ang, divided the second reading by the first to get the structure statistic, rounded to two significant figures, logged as 0.96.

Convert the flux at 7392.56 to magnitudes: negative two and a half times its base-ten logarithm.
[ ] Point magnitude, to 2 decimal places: -2.48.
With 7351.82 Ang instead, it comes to -2.49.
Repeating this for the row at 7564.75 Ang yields -2.47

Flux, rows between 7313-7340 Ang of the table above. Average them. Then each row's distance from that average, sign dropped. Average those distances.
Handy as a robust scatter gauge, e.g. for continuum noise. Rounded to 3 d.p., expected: 0.098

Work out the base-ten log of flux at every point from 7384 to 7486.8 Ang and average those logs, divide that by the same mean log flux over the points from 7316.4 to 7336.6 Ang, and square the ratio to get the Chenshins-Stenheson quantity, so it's 0.962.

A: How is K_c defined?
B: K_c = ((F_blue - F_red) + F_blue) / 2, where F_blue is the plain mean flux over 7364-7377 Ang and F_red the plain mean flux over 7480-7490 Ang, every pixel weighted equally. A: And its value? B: 4.77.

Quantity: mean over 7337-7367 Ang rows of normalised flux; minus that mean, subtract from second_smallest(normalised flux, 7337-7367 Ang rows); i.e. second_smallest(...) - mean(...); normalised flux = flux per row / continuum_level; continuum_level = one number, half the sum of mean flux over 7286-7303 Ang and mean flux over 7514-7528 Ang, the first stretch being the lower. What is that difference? -0.016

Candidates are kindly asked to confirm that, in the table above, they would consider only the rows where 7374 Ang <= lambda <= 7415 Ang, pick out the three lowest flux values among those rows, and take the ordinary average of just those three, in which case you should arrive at 9.07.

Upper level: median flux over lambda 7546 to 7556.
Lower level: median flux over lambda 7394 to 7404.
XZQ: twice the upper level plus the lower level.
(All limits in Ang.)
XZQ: 28.1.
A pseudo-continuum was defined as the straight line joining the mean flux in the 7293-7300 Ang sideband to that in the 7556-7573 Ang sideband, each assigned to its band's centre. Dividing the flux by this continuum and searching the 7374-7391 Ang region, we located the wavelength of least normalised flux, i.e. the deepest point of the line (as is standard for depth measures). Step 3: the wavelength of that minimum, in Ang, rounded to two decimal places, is 7385.75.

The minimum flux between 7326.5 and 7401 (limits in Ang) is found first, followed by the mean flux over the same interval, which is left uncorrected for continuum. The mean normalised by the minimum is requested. 1.07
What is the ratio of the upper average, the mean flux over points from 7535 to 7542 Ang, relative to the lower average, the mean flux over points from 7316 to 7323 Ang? 0.951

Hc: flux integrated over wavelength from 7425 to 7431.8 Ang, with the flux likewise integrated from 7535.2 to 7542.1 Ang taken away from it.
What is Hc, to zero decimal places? -2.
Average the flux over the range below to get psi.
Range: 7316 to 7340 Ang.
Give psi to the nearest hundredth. 9.90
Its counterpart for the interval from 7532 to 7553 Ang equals 9.38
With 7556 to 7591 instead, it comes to 9.47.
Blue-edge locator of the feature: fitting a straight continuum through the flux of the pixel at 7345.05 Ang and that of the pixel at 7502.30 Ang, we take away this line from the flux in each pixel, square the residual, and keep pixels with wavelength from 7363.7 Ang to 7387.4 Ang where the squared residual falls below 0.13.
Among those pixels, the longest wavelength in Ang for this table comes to 7382.35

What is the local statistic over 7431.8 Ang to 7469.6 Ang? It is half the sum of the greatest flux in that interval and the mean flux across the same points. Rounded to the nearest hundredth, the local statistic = 9.59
